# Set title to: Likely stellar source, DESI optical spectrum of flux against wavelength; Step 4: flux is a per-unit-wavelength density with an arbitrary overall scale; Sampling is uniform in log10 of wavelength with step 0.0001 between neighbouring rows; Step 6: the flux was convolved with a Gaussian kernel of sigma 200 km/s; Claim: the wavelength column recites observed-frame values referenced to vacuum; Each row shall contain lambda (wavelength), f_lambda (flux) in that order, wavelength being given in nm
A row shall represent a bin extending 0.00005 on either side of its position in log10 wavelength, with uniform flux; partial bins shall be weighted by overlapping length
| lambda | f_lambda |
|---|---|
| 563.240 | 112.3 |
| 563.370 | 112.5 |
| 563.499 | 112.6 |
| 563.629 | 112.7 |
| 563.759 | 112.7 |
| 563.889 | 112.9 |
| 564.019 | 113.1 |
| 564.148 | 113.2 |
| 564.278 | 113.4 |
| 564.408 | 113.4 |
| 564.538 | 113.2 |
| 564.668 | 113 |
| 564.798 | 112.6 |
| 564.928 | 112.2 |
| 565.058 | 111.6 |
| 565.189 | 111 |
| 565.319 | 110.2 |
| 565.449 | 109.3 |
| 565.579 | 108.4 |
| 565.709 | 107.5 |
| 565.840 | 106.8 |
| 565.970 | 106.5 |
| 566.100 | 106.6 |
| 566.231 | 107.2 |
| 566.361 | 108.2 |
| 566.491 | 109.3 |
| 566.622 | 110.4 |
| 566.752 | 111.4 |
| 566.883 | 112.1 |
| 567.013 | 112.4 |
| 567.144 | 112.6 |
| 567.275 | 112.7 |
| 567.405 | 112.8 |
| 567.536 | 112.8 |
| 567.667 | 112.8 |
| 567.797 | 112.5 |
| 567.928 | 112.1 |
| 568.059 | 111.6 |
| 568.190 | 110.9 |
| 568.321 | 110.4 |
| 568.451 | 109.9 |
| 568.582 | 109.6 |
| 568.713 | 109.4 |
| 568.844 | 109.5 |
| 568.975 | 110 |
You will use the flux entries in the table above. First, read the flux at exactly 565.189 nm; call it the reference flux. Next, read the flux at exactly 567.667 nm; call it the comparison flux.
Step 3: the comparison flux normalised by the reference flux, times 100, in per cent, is 102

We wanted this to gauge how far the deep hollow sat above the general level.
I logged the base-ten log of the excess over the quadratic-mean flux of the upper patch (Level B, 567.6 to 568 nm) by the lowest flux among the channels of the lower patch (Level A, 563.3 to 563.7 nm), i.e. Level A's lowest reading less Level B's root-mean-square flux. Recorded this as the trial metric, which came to -1.5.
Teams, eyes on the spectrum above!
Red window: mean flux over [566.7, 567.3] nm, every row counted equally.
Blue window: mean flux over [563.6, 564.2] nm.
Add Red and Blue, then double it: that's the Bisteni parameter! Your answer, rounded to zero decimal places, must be 450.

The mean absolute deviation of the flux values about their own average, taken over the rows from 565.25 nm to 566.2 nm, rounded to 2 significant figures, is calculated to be 1.2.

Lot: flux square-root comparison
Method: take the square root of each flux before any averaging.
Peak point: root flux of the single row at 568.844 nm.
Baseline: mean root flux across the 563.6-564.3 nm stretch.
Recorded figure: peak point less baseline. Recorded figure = -0.17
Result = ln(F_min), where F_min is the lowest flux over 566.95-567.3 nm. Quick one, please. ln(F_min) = 4.72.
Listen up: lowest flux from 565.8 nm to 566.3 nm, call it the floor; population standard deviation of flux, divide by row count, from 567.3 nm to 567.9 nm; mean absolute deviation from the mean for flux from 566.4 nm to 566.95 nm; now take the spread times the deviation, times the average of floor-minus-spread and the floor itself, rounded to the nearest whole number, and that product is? 13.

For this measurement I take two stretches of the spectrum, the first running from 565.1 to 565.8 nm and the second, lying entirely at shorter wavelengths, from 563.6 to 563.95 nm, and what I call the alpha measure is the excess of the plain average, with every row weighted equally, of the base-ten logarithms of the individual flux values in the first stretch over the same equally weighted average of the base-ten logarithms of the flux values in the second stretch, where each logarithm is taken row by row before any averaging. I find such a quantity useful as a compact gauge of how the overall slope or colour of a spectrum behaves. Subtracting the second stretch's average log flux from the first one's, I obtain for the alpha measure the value -0.014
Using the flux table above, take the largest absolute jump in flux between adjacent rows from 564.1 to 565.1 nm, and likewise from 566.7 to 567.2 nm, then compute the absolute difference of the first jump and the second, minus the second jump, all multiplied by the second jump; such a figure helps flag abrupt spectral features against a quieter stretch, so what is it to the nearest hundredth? -0.42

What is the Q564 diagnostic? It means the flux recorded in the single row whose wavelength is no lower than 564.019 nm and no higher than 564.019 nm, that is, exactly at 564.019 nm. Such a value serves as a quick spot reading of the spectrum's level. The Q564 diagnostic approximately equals 113.1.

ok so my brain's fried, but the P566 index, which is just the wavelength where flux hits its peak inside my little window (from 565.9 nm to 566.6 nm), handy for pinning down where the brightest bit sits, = 566.491 nm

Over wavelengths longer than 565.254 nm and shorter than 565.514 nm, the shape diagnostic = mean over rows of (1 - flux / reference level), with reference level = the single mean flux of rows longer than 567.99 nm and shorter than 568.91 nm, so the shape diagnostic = 0.004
